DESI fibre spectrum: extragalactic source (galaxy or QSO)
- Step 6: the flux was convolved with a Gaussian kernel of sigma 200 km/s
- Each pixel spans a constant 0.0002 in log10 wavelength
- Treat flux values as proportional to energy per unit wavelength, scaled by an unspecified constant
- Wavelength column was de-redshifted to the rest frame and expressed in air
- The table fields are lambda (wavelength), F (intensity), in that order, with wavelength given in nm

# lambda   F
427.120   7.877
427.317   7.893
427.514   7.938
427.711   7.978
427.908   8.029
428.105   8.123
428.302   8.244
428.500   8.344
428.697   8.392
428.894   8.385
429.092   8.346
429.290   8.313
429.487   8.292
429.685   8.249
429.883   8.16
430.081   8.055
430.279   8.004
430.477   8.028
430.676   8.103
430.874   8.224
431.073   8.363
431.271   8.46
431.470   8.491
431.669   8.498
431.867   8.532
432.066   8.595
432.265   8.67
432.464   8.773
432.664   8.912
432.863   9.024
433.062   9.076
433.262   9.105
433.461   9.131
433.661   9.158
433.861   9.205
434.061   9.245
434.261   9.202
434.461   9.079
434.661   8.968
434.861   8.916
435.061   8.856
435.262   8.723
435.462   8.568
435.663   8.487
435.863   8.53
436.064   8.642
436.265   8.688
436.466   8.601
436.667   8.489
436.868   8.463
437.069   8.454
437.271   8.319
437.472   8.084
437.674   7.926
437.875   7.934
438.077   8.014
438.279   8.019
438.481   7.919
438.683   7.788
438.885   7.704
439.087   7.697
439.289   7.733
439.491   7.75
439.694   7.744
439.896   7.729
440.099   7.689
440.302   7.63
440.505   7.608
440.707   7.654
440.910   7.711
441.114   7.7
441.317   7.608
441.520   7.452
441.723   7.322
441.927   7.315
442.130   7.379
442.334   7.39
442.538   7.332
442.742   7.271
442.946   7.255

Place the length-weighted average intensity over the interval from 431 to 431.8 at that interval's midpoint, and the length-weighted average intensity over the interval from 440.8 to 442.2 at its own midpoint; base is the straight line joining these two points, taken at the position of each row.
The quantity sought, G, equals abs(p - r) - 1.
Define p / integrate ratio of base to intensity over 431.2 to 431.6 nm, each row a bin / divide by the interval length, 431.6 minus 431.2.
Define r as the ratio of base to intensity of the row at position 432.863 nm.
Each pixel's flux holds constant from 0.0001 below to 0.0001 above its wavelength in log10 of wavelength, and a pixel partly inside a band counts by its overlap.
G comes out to -0.93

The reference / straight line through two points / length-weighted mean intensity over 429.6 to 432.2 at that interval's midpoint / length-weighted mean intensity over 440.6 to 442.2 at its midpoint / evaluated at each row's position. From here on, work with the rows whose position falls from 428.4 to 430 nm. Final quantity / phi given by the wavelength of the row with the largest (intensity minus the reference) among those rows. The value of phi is 428.894 nm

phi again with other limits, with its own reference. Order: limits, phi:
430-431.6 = 431.470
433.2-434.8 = 434.061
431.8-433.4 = 433.262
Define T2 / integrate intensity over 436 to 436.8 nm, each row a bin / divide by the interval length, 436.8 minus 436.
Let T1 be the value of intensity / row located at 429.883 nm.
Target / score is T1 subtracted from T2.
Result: 0.44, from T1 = 8.16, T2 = 8.60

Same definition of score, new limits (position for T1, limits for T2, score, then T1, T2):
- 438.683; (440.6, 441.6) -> -0.16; 7.788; 7.63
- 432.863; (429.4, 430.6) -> -0.90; 9.024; 8.12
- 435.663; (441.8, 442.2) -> -1.14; 8.487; 7.34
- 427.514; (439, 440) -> -0.21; 7.938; 7.73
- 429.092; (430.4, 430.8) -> -0.28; 8.346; 8.07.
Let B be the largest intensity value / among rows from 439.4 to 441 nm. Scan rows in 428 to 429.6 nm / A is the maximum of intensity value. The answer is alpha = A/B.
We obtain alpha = 1.08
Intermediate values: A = 8.392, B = 7.75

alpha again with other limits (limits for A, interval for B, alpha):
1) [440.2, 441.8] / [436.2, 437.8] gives 0.89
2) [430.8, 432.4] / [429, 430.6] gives 1.04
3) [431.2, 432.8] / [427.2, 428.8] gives 1.06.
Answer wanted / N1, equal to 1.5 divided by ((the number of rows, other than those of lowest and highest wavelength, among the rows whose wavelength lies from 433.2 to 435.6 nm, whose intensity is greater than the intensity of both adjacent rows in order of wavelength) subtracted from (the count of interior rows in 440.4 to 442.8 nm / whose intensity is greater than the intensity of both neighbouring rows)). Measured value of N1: 1.5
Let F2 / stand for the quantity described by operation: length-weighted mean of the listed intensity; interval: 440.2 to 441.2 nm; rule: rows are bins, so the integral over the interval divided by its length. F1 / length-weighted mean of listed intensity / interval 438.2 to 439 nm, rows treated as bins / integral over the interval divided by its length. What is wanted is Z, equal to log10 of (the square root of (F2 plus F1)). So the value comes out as 0.595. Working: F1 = 7.9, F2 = 7.66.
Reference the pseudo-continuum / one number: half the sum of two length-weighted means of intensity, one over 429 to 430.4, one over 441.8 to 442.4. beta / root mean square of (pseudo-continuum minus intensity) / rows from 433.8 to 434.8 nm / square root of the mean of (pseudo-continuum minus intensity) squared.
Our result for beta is 1.37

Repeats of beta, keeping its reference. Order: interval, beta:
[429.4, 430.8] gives 0.36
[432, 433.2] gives 1.08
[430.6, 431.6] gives 0.57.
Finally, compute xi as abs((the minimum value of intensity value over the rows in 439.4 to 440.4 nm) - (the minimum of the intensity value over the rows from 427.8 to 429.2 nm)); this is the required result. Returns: 0.4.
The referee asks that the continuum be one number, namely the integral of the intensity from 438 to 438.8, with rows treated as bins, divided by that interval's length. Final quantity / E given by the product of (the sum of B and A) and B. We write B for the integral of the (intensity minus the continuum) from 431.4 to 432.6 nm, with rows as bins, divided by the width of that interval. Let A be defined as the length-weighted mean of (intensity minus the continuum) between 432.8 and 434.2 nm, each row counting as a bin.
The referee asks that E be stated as 1.3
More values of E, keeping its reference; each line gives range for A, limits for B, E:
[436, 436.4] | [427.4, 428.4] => 0.1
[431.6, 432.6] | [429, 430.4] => 0.3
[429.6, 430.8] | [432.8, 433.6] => 1.6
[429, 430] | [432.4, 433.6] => 1.6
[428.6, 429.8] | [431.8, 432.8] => 0.9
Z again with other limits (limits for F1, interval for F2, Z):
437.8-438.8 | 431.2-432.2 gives 0.608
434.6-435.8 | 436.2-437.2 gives 0.619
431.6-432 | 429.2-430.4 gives 0.612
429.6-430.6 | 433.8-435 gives 0.618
